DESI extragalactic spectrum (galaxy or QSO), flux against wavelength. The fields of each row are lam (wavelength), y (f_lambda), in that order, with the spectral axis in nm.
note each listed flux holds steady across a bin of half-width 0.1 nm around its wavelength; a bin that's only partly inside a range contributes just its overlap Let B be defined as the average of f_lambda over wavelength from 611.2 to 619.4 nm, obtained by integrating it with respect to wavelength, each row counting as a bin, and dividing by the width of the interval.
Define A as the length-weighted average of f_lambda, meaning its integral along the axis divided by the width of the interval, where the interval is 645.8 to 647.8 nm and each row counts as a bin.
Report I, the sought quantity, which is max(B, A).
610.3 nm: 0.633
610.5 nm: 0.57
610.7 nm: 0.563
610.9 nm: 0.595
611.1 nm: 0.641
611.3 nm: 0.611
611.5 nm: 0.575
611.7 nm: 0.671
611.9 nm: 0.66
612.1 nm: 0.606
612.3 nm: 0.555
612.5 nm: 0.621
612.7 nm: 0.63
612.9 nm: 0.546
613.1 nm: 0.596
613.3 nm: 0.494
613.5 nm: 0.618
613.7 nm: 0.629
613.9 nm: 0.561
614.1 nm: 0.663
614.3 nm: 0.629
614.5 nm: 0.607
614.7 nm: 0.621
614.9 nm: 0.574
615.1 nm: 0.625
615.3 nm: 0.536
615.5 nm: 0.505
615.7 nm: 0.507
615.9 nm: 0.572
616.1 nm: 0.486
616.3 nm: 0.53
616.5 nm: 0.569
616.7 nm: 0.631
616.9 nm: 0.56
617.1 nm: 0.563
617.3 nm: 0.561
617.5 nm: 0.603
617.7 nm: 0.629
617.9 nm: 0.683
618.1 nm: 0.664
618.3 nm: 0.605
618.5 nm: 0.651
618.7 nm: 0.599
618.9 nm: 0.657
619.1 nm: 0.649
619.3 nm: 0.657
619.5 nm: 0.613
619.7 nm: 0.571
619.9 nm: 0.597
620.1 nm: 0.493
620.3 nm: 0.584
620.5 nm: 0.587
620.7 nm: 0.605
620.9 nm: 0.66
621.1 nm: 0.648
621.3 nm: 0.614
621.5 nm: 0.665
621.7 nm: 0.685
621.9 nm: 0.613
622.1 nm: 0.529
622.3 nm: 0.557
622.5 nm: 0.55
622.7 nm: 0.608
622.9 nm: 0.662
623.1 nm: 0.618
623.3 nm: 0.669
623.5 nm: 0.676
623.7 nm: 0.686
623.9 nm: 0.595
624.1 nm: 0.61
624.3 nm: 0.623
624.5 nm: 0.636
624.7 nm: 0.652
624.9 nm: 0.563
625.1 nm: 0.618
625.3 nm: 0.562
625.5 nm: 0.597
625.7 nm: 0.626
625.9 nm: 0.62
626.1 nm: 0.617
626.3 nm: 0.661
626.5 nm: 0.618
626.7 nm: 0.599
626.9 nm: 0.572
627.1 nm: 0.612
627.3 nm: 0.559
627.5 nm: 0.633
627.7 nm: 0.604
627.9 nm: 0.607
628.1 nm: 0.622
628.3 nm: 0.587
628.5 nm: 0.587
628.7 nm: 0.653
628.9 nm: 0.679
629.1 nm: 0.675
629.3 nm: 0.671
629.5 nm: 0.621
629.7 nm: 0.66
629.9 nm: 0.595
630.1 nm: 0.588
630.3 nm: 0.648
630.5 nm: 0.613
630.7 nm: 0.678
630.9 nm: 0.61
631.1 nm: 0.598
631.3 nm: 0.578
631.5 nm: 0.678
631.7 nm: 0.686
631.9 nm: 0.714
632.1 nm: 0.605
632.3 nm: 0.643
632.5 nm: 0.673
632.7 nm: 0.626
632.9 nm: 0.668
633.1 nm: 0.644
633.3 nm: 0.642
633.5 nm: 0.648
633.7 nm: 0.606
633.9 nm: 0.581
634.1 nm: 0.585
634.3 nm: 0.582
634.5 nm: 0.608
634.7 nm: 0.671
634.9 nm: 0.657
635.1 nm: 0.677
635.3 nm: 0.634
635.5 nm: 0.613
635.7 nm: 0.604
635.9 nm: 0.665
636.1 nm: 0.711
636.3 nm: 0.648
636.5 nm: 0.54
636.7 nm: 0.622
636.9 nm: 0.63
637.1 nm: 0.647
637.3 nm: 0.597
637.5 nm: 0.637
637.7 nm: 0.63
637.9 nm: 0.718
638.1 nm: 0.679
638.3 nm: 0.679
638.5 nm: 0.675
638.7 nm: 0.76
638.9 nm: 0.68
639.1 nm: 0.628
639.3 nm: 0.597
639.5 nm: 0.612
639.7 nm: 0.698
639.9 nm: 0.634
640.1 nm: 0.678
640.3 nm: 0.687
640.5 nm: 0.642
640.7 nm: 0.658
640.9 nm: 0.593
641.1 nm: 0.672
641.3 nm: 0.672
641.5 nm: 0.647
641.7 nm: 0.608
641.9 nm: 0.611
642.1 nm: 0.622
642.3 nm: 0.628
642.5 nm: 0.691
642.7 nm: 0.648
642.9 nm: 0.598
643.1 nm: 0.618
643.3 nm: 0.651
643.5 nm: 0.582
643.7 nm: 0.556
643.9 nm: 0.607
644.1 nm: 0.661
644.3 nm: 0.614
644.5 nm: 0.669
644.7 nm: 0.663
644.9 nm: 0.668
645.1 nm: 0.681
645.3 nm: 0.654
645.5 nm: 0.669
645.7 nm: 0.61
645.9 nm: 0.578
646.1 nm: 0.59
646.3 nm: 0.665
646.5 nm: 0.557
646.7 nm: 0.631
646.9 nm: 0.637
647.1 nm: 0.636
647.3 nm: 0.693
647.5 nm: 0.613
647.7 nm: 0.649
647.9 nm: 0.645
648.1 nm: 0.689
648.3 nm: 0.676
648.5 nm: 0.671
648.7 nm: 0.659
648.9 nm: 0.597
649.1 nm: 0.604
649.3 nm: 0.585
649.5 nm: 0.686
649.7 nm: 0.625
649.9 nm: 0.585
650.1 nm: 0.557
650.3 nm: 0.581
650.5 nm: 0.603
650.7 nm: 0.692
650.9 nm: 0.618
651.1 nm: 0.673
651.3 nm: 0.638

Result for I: 0.625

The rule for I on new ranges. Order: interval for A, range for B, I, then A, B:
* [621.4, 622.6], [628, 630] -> 0.635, 0.600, 0.635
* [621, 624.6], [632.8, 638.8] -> 0.642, 0.625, 0.642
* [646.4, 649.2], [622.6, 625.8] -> 0.640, 0.640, 0.625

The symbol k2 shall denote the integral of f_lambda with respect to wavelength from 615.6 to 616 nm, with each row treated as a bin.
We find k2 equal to 0.216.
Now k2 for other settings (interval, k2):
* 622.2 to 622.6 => 0.221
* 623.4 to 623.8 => 0.272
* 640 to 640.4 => 0.273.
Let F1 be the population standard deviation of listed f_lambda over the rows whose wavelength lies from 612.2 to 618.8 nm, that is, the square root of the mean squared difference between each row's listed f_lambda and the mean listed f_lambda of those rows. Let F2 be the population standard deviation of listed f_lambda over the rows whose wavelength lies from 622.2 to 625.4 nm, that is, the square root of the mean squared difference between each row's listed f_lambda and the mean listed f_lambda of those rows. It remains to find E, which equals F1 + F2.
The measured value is 0.093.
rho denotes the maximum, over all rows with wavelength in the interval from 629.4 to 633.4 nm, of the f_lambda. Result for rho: 0.714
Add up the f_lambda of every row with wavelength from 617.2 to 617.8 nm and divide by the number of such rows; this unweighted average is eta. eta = 0.598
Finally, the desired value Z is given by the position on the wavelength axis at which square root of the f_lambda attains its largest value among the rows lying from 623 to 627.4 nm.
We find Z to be 623.7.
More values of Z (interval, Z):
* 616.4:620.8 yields 617.9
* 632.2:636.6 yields 636.1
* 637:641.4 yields 638.7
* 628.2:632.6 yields 631.9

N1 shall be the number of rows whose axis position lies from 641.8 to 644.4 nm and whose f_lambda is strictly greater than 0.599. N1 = 10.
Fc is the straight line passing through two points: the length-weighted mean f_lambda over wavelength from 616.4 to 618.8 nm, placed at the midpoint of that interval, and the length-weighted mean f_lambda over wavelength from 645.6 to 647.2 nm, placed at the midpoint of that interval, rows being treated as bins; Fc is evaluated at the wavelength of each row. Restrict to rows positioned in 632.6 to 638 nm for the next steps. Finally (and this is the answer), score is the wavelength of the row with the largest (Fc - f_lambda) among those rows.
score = 636.5 nm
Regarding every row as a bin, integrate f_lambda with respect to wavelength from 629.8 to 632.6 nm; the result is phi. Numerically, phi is 1.78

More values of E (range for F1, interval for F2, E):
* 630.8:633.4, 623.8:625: 0.067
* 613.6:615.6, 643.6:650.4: 0.088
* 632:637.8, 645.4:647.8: 0.073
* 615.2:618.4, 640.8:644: 0.090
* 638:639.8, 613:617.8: 0.095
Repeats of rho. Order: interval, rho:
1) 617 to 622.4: 0.685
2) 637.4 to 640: 0.76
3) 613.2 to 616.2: 0.663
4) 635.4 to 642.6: 0.76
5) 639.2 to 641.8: 0.698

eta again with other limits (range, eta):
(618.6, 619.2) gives 0.635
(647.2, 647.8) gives 0.652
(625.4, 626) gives 0.614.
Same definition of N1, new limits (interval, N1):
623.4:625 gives 6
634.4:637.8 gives 15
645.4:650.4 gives 17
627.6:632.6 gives 19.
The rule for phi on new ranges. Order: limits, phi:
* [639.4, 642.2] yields 1.81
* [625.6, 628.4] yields 1.71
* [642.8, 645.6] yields 1.78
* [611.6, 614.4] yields 1.70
